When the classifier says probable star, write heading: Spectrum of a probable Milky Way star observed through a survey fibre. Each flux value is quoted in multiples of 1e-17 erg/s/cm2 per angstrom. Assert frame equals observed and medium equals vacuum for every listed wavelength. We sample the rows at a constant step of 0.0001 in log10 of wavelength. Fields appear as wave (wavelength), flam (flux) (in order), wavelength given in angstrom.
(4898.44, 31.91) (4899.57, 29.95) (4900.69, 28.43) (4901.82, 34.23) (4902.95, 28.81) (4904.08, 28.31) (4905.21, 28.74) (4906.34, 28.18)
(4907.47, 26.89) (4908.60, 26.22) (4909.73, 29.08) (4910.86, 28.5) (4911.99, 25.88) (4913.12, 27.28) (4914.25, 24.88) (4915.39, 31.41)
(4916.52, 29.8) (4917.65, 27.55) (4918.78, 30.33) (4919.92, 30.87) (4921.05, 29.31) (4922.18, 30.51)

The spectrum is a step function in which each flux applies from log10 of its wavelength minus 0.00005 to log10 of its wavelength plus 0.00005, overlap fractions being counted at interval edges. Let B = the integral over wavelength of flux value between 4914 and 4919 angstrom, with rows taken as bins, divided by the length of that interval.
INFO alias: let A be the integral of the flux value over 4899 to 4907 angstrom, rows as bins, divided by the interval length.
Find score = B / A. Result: 0.98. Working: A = 29.5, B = 28.9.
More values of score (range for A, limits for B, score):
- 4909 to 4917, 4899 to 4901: 1.05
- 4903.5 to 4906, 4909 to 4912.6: 0.98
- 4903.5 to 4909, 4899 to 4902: 1.10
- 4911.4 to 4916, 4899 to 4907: 1.08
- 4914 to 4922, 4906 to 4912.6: 0.93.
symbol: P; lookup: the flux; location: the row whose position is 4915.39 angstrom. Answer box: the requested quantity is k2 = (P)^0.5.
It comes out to 5.60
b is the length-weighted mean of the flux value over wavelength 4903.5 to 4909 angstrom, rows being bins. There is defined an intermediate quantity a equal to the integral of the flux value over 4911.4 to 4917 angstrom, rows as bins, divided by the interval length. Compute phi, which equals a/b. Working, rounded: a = 27.81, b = 27.7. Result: 1.00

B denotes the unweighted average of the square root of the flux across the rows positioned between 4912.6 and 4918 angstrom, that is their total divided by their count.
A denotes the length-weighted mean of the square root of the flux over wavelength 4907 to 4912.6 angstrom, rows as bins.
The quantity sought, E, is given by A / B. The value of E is 0.99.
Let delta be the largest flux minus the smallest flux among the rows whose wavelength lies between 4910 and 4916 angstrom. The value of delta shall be 6.5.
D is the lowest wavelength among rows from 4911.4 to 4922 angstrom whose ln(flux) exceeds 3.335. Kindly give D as 4915.39 angstrom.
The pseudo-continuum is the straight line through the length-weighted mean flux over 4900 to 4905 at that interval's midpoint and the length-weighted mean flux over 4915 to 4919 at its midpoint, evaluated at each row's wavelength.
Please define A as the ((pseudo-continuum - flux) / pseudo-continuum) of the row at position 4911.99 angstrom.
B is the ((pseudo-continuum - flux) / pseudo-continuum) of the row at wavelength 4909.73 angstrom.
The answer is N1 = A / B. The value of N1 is 5.5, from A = 0.13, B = 0.024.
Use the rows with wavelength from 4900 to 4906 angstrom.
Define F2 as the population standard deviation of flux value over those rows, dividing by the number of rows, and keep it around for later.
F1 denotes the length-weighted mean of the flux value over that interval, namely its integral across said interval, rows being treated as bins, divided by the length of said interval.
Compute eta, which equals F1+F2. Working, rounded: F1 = 29.7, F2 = 2.27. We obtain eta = 31.9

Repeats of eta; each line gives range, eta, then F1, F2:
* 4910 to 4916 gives 29.9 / 27.7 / 2.27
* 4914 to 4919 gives 31.3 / 28.9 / 2.33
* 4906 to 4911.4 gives 28.8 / 27.8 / 1.06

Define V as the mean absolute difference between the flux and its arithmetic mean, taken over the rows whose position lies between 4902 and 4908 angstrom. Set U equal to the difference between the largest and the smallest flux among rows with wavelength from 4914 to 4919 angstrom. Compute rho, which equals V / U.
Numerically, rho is 0.08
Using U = 6.5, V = 0.5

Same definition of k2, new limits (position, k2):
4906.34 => 5.31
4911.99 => 5.09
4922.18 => 5.52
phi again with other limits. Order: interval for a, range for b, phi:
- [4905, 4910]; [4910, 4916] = 1.00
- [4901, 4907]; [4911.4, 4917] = 1.06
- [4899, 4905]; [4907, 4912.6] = 1.09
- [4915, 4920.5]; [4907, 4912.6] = 1.10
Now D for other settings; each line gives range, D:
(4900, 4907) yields 4900.69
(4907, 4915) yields 4909.73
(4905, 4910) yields 4905.21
